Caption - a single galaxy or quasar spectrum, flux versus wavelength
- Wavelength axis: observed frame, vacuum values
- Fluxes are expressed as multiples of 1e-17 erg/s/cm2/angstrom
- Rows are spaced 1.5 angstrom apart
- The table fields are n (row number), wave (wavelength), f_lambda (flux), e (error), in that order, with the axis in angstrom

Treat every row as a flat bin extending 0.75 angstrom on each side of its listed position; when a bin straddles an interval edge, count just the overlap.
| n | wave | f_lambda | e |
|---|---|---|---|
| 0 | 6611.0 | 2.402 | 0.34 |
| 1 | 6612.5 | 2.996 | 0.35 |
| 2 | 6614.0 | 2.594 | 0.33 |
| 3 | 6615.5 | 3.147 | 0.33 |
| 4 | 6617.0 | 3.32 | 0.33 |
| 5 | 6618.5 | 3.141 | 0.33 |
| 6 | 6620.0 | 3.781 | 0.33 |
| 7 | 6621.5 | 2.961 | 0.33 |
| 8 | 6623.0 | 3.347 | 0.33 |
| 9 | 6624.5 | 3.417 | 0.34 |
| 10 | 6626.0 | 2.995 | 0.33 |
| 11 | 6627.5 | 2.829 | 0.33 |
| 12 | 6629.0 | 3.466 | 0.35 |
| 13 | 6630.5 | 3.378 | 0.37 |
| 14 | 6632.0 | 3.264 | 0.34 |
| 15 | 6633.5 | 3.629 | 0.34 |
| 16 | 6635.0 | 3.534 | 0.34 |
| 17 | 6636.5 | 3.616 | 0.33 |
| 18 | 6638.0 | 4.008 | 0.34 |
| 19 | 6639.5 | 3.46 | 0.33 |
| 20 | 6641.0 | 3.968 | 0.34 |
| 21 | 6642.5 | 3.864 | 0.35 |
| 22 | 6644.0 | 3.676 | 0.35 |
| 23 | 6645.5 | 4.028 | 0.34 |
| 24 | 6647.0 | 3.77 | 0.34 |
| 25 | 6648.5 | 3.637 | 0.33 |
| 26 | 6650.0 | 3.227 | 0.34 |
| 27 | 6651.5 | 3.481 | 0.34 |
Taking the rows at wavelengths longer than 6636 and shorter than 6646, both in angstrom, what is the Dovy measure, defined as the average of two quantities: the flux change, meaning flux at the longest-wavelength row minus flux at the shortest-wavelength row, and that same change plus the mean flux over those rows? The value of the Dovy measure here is 2.31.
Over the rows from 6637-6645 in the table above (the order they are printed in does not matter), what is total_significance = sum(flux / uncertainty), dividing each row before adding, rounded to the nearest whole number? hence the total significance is 55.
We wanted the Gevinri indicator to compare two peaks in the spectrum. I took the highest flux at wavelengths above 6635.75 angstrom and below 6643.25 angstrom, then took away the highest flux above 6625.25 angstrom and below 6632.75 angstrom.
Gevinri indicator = 0.54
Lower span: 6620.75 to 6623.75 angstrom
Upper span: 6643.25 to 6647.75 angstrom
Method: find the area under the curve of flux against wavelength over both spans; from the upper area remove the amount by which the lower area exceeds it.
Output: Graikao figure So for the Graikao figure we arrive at 25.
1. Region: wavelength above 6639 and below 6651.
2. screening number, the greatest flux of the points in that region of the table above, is 4.028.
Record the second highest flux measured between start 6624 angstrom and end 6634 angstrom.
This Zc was 3.466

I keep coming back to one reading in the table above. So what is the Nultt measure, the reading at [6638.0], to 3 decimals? 4.008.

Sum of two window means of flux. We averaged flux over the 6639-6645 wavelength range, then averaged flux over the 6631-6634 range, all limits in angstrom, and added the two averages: 7.19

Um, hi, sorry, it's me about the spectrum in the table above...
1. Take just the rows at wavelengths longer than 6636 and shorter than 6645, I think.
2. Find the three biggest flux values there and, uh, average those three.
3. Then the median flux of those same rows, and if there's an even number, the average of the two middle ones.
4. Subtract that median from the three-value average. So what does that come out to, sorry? 0.18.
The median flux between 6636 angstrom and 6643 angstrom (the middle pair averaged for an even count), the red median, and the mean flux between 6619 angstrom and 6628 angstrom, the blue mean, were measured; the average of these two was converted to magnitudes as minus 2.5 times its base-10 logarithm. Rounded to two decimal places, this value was -1.37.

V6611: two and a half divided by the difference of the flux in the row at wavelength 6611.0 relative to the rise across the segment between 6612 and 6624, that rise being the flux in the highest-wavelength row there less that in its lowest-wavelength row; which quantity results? 1.22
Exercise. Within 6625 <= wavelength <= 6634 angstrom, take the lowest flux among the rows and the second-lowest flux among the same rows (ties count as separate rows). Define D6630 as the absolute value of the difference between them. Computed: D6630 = 0.166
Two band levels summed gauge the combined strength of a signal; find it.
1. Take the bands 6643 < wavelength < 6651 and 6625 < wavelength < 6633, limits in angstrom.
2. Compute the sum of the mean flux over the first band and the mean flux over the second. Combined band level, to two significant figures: 6.9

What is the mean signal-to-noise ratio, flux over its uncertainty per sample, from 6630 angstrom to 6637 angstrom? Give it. 10.2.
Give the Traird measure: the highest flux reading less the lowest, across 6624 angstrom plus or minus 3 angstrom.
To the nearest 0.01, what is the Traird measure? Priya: 0.46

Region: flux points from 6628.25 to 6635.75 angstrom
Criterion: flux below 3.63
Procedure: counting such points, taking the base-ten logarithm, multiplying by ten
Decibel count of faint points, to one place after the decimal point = 7.0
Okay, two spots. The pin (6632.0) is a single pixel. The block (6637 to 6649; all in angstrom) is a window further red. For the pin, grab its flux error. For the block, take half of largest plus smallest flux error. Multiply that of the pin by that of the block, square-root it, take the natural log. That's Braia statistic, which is -1.079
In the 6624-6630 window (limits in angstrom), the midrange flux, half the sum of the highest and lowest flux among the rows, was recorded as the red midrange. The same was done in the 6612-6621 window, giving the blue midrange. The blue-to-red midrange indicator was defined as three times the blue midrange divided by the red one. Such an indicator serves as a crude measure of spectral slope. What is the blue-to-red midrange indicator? 3.04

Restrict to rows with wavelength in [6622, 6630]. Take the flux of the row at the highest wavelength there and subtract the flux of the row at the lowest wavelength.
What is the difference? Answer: 0.12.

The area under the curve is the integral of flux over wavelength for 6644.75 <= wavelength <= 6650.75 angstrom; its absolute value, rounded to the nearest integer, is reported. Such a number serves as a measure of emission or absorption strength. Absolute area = 22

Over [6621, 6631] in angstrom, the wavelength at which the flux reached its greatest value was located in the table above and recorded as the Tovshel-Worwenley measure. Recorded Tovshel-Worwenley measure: 6629.0 angstrom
